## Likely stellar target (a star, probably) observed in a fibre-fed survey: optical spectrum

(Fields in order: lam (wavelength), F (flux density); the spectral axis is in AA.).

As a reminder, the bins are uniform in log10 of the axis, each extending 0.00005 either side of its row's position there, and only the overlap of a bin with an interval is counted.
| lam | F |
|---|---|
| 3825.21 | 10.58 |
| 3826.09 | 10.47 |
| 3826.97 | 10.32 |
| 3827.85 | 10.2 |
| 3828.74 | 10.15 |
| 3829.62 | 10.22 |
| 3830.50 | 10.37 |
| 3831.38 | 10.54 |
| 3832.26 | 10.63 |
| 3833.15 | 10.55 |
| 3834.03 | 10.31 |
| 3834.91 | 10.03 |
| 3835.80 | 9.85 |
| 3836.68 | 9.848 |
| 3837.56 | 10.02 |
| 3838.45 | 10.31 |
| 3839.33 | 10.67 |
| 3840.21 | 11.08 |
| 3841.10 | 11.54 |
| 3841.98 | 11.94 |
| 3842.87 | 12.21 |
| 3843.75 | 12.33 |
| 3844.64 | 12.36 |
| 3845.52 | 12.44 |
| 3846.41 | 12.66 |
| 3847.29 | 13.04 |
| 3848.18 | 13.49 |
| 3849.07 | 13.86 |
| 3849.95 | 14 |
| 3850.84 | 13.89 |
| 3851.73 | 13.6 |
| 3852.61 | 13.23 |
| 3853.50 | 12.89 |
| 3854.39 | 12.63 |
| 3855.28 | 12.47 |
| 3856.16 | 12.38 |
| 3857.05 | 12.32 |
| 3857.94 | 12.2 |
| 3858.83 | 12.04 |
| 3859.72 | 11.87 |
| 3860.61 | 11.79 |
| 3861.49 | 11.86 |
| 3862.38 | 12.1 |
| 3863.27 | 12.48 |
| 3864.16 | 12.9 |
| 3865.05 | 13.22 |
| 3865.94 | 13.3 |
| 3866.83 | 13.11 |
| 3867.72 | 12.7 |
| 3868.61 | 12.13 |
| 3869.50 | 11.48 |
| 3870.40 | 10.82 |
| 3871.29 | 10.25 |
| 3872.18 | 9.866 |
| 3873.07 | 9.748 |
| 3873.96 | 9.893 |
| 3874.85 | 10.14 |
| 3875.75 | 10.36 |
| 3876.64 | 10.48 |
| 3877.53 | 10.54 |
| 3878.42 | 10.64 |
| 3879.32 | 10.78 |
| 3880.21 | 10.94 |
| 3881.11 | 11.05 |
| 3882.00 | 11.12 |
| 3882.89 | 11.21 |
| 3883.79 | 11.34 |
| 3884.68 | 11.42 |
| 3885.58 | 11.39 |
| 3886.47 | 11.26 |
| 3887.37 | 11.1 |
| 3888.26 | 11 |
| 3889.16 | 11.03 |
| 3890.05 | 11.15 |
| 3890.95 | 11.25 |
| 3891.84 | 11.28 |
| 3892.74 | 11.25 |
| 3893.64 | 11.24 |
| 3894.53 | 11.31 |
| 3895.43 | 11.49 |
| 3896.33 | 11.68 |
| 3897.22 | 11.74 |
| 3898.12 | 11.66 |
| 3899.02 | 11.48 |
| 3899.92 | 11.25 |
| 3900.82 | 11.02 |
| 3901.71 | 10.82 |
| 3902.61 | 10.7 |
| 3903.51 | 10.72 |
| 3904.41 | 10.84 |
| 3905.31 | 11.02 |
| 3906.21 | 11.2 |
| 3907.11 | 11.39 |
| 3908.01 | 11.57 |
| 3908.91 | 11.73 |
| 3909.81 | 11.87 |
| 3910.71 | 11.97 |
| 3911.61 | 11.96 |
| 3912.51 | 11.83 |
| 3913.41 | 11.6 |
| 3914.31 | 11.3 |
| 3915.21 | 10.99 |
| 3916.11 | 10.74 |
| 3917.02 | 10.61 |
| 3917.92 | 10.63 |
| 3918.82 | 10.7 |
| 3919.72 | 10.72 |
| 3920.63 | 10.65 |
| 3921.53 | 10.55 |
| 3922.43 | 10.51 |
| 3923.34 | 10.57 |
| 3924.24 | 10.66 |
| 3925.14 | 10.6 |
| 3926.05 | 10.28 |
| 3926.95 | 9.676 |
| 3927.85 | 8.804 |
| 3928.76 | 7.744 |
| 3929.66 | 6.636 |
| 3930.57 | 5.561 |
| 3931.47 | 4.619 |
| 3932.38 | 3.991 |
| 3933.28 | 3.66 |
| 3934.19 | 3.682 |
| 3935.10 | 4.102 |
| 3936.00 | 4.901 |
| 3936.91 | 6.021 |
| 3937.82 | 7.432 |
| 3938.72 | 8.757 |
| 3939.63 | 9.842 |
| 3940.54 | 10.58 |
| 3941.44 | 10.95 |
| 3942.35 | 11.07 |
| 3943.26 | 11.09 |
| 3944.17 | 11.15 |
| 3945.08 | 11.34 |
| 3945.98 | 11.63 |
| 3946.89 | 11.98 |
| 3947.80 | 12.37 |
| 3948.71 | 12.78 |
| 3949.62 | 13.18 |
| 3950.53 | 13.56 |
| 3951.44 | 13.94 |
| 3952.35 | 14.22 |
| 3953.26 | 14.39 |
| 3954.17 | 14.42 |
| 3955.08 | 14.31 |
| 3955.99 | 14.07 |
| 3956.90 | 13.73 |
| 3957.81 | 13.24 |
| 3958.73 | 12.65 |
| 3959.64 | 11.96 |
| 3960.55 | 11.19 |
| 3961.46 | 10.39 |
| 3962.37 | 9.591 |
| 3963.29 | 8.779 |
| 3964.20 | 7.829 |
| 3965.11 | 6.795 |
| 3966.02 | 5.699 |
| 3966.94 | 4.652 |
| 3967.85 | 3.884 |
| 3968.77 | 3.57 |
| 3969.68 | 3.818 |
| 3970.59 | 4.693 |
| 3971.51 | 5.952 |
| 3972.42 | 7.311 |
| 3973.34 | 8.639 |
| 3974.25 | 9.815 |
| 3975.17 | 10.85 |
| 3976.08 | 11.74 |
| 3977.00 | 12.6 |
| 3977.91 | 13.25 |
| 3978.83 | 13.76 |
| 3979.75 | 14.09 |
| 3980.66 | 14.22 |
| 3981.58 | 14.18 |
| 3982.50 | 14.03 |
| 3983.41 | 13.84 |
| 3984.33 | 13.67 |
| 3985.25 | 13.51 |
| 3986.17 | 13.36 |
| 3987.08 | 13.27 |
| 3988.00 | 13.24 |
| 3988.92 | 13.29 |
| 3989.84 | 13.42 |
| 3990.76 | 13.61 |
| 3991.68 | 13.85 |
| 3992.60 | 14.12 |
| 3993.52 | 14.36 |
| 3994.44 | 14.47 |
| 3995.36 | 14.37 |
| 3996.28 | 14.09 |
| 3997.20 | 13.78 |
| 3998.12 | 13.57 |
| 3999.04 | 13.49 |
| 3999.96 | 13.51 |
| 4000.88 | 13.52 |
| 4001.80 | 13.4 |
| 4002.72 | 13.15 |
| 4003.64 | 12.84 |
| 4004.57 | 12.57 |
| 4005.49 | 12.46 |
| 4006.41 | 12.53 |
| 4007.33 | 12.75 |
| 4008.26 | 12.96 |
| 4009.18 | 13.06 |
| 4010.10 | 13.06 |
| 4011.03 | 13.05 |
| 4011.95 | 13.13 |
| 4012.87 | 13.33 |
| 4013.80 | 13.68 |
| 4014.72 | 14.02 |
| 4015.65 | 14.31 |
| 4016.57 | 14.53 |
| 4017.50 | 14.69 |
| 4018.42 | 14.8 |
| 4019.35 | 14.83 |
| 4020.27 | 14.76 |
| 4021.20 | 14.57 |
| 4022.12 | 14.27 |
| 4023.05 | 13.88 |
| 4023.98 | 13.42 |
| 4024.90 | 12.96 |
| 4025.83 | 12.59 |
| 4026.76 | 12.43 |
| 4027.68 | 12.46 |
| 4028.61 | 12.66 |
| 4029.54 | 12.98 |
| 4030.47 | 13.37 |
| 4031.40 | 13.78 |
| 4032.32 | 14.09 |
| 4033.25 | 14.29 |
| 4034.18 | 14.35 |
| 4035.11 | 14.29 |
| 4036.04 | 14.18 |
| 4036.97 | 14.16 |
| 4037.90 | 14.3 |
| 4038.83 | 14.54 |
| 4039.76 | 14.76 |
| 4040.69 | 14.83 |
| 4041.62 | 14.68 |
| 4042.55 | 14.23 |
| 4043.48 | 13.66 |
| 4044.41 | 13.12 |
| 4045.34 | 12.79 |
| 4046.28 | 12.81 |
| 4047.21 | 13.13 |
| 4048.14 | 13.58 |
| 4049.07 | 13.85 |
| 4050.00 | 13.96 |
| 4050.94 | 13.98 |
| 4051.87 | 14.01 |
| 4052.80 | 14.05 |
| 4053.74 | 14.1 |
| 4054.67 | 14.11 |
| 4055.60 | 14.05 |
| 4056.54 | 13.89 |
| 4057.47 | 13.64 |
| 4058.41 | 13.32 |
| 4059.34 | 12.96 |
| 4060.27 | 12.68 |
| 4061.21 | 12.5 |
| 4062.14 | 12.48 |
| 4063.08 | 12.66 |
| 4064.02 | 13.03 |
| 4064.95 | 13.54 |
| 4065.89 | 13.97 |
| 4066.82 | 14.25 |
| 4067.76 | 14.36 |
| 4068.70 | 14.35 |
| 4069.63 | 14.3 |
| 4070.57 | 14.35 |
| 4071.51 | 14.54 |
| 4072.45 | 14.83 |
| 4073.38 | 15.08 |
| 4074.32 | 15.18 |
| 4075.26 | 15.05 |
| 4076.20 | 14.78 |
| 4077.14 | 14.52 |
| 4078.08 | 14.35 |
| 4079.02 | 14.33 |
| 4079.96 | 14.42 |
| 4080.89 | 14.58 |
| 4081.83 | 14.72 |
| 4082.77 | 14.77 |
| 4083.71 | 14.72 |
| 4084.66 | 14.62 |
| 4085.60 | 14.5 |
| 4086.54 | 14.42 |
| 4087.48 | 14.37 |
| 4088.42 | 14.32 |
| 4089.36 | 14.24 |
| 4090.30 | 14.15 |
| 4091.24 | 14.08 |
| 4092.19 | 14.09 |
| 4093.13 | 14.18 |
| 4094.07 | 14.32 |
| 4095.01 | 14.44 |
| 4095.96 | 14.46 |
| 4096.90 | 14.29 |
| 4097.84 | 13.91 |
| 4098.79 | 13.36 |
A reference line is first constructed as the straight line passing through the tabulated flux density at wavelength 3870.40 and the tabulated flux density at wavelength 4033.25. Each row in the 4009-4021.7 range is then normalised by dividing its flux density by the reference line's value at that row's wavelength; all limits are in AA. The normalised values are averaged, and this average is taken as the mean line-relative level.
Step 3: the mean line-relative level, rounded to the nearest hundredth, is 1.01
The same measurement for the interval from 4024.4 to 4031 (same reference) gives 0.90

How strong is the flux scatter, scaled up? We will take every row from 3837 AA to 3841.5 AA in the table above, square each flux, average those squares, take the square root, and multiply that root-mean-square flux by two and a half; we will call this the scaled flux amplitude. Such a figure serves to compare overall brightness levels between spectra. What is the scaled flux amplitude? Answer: 27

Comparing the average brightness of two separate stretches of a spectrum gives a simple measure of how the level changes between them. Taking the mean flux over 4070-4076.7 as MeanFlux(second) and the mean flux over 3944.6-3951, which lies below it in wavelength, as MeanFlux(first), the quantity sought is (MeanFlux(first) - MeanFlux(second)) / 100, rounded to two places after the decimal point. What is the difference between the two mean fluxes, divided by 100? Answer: -0.02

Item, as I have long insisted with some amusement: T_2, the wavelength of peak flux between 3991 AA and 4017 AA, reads 4016.57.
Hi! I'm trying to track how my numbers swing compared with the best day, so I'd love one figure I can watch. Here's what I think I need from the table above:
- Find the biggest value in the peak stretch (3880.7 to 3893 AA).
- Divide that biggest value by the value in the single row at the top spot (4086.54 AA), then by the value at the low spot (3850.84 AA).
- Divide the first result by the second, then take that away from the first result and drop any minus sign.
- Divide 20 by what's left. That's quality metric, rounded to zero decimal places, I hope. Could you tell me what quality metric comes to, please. 117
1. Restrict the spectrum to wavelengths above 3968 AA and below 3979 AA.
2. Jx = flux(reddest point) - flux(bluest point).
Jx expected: 10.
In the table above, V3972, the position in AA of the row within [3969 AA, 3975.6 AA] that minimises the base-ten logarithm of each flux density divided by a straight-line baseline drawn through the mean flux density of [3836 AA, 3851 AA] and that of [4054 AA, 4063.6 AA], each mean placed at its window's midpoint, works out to 3969.68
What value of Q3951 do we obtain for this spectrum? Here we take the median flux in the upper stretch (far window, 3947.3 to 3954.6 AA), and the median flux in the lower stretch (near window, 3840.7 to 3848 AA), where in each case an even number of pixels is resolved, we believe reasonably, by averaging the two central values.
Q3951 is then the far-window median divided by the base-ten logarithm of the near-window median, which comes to 12.6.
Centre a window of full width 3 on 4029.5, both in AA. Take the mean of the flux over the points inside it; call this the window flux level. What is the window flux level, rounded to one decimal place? 13.0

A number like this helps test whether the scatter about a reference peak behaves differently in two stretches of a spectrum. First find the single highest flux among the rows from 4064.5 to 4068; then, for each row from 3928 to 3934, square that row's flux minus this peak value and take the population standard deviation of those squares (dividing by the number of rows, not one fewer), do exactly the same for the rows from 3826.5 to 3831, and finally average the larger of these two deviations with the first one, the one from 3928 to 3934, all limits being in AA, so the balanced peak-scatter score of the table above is 25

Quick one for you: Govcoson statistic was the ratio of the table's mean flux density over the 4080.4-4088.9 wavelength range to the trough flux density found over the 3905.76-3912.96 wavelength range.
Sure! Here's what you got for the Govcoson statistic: 1.3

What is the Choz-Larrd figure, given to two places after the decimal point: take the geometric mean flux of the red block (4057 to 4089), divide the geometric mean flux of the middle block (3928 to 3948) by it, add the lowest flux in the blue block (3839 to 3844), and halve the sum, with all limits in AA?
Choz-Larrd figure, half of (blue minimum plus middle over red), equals 5.60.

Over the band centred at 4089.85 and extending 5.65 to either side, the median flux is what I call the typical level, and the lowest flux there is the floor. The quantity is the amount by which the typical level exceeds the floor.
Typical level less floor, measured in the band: 0.24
